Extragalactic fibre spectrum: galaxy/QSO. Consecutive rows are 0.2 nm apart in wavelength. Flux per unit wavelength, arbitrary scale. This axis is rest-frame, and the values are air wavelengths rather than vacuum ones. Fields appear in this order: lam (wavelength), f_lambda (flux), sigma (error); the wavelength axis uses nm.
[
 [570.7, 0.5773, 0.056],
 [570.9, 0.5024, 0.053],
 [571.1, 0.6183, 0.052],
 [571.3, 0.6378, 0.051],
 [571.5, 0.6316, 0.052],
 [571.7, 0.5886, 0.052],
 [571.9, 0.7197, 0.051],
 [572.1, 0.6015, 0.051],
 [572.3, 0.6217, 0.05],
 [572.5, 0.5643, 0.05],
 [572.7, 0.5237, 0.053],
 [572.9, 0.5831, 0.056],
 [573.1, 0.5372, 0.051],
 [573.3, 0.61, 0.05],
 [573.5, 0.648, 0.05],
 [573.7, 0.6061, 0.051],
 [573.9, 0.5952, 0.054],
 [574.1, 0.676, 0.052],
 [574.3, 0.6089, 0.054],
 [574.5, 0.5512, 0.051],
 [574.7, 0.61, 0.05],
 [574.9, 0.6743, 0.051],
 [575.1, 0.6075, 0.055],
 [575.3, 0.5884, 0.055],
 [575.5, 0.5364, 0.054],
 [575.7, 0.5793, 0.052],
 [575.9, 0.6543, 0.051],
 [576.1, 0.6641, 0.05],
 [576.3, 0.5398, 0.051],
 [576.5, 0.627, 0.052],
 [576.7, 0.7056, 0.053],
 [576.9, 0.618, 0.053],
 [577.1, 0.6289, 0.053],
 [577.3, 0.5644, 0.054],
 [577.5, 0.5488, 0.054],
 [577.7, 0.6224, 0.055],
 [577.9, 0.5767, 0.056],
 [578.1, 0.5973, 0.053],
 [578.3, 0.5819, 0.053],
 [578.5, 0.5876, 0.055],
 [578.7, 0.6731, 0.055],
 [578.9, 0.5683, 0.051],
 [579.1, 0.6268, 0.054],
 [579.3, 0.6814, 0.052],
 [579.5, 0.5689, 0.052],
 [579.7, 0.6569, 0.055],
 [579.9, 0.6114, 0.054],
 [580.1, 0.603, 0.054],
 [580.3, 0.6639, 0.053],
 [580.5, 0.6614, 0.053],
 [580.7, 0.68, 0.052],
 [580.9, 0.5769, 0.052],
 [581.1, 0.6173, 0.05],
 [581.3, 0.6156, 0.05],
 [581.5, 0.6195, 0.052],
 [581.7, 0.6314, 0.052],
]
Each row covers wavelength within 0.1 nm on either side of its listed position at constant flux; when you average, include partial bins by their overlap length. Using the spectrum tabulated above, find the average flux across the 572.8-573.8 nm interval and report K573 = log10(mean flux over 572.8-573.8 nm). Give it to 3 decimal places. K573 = -0.224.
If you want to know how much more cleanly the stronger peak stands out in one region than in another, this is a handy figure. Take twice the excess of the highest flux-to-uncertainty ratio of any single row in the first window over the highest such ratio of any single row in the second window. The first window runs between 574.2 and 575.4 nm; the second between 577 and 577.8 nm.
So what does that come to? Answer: 2.7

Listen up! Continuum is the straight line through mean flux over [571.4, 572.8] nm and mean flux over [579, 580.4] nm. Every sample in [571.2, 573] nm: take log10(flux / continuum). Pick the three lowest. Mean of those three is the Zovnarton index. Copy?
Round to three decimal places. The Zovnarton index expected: -0.039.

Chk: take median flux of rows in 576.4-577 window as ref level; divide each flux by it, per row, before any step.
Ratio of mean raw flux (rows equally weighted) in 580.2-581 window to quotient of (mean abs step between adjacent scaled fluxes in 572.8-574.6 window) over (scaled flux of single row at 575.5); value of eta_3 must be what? 6.7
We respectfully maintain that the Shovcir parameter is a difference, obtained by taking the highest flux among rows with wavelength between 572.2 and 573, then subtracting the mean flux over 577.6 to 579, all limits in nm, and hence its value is 0.021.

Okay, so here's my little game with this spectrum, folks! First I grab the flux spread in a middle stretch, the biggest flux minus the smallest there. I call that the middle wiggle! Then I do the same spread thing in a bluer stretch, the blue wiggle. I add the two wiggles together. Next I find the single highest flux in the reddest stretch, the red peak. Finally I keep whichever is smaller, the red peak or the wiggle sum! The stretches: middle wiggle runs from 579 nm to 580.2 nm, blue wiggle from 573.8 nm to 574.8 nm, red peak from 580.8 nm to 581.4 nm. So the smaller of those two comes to 0.237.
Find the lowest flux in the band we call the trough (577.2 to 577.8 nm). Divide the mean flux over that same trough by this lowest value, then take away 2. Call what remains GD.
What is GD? -0.946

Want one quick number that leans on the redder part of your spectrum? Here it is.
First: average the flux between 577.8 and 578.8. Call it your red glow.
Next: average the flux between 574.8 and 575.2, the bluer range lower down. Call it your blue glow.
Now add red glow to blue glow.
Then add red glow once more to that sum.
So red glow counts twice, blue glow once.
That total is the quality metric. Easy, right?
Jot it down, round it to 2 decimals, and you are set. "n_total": 1.85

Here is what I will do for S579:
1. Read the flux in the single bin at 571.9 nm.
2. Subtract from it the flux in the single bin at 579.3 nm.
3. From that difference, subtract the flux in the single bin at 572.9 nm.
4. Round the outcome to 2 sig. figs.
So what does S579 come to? -0.54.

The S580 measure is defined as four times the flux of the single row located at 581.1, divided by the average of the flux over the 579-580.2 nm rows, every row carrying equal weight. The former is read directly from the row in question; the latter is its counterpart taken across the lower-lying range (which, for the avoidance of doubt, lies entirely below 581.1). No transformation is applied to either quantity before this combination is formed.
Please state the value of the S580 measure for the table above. 3.95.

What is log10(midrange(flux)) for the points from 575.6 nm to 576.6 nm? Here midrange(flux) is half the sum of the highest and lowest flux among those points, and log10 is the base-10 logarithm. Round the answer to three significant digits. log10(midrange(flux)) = -0.220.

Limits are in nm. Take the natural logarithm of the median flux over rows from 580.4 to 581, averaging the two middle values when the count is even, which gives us -0.41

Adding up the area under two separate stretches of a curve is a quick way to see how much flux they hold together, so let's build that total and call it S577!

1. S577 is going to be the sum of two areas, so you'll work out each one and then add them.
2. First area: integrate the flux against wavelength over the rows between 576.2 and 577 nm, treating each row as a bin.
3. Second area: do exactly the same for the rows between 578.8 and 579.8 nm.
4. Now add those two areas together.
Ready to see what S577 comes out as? 1.1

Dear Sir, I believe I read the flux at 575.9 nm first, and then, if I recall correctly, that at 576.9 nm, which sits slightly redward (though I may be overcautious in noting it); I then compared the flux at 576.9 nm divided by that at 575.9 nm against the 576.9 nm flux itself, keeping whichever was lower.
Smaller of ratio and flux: 0.62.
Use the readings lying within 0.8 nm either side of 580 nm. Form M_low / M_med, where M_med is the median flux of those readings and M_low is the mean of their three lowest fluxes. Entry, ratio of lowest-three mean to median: 0.90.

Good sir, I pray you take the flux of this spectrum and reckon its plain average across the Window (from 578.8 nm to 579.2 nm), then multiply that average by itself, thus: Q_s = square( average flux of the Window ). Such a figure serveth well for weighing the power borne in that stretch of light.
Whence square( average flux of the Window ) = 0.357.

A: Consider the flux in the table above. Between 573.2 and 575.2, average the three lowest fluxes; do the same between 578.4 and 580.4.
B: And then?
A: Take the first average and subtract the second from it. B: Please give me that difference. 0.01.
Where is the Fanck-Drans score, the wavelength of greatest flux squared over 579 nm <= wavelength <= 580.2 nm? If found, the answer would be 579.3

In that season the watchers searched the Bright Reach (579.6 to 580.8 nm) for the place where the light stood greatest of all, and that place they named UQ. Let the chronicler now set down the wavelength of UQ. 580.7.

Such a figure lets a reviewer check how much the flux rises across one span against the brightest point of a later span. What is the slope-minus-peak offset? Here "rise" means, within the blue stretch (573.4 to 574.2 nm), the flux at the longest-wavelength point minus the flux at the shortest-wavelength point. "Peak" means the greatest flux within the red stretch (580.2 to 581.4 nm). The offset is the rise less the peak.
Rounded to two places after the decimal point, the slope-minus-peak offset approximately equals -0.65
